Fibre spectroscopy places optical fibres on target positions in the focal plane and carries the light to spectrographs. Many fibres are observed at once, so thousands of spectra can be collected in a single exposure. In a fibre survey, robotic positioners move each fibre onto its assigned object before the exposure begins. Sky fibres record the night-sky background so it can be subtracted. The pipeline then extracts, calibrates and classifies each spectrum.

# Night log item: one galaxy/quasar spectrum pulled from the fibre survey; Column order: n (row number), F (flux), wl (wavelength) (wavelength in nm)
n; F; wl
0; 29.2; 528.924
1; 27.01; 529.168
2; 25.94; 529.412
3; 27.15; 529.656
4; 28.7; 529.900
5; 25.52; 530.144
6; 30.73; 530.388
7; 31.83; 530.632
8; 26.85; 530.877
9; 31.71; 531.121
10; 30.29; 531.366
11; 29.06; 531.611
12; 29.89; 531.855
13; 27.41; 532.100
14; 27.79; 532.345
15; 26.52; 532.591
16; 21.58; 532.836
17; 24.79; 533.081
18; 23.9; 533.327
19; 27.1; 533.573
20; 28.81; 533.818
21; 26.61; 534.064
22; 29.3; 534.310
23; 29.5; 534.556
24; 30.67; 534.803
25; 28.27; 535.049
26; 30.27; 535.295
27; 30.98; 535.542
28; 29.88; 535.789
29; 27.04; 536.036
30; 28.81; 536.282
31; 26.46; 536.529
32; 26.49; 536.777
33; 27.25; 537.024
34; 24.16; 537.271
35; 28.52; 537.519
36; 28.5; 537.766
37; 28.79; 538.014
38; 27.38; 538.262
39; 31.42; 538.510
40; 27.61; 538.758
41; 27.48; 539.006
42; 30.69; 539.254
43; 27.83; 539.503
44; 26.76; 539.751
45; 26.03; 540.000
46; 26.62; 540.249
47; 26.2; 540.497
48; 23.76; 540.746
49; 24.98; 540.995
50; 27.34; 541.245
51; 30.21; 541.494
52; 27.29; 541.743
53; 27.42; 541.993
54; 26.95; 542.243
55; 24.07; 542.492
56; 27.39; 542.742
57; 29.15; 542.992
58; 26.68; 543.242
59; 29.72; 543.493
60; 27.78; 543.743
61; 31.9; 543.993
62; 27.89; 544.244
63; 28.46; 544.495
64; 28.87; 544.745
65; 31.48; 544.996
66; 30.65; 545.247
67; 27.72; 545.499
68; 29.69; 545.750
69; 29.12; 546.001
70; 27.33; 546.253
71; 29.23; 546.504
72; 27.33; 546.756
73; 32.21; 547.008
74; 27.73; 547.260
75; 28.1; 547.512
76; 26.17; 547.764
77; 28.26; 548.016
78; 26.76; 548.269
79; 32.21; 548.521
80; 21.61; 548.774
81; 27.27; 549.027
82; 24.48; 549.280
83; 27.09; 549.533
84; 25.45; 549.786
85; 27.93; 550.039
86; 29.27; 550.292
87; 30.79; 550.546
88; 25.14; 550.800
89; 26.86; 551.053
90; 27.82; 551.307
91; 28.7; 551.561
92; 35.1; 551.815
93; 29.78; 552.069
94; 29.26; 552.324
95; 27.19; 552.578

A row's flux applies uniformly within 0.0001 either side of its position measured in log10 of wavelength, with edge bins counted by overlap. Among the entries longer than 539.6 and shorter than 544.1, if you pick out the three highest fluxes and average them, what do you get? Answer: 30.6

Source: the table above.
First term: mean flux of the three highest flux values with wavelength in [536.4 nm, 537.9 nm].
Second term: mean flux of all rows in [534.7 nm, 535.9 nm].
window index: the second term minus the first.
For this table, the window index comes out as 2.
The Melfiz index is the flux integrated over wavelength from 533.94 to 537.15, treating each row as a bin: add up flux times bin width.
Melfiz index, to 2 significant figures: 92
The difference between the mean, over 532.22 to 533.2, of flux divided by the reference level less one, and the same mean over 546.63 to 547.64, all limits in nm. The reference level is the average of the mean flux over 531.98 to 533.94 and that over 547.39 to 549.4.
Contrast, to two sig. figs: -0.14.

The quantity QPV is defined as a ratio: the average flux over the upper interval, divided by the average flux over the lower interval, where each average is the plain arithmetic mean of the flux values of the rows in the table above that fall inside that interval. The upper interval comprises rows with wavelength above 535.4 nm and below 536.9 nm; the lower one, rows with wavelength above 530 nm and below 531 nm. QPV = 0.98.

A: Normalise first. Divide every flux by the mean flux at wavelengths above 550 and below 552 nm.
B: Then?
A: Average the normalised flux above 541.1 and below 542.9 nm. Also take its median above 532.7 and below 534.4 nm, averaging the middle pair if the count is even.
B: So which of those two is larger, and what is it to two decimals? 0.94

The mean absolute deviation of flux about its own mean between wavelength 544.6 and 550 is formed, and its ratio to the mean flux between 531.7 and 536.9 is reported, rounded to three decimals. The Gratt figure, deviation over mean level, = 0.067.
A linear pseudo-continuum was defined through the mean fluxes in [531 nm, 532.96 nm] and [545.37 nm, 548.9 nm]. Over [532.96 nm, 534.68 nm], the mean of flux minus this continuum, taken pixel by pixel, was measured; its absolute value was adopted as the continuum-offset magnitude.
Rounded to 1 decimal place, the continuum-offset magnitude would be 0.9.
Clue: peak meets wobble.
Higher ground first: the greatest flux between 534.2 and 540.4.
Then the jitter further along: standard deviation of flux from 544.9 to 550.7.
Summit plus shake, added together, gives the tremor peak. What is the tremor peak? 33.9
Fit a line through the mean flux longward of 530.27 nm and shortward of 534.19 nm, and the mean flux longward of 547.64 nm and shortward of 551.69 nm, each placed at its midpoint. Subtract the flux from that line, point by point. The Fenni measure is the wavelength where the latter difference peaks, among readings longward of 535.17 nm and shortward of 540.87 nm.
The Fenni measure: 540.746 nm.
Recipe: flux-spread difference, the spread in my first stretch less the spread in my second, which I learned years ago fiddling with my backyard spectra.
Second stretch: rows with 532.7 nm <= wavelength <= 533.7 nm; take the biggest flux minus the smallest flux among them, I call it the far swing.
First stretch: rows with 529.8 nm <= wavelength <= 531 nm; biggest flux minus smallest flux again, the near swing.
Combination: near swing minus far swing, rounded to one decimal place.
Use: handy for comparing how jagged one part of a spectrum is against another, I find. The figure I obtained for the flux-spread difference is 0.8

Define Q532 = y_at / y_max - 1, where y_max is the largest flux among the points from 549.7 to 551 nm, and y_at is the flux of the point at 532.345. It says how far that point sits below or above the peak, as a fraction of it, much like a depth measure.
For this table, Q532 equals -0.10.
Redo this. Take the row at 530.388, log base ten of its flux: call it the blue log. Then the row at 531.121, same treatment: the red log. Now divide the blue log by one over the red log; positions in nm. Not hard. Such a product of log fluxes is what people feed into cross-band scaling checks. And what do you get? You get 2.23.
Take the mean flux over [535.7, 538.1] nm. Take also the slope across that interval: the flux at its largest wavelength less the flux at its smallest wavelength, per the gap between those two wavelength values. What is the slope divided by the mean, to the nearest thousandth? -0.018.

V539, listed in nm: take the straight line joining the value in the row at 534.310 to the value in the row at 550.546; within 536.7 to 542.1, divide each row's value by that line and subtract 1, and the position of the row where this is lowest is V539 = 540.746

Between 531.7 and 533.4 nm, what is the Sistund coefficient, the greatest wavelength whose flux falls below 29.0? 533.327 nm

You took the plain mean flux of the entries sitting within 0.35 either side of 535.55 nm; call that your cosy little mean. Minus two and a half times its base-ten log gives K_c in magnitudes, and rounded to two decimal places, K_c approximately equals -3.71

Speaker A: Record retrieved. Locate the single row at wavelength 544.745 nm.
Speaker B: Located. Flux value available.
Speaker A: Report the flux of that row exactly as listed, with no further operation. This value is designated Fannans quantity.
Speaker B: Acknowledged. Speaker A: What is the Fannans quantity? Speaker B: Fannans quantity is 28.87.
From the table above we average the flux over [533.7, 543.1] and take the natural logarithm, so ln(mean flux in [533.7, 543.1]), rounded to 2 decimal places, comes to 3.33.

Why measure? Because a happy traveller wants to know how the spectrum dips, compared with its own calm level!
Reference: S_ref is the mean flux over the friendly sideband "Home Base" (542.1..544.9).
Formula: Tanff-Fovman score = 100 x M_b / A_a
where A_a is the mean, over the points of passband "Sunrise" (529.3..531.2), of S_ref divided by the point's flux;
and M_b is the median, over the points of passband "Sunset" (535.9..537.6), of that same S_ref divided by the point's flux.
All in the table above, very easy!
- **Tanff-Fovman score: 105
